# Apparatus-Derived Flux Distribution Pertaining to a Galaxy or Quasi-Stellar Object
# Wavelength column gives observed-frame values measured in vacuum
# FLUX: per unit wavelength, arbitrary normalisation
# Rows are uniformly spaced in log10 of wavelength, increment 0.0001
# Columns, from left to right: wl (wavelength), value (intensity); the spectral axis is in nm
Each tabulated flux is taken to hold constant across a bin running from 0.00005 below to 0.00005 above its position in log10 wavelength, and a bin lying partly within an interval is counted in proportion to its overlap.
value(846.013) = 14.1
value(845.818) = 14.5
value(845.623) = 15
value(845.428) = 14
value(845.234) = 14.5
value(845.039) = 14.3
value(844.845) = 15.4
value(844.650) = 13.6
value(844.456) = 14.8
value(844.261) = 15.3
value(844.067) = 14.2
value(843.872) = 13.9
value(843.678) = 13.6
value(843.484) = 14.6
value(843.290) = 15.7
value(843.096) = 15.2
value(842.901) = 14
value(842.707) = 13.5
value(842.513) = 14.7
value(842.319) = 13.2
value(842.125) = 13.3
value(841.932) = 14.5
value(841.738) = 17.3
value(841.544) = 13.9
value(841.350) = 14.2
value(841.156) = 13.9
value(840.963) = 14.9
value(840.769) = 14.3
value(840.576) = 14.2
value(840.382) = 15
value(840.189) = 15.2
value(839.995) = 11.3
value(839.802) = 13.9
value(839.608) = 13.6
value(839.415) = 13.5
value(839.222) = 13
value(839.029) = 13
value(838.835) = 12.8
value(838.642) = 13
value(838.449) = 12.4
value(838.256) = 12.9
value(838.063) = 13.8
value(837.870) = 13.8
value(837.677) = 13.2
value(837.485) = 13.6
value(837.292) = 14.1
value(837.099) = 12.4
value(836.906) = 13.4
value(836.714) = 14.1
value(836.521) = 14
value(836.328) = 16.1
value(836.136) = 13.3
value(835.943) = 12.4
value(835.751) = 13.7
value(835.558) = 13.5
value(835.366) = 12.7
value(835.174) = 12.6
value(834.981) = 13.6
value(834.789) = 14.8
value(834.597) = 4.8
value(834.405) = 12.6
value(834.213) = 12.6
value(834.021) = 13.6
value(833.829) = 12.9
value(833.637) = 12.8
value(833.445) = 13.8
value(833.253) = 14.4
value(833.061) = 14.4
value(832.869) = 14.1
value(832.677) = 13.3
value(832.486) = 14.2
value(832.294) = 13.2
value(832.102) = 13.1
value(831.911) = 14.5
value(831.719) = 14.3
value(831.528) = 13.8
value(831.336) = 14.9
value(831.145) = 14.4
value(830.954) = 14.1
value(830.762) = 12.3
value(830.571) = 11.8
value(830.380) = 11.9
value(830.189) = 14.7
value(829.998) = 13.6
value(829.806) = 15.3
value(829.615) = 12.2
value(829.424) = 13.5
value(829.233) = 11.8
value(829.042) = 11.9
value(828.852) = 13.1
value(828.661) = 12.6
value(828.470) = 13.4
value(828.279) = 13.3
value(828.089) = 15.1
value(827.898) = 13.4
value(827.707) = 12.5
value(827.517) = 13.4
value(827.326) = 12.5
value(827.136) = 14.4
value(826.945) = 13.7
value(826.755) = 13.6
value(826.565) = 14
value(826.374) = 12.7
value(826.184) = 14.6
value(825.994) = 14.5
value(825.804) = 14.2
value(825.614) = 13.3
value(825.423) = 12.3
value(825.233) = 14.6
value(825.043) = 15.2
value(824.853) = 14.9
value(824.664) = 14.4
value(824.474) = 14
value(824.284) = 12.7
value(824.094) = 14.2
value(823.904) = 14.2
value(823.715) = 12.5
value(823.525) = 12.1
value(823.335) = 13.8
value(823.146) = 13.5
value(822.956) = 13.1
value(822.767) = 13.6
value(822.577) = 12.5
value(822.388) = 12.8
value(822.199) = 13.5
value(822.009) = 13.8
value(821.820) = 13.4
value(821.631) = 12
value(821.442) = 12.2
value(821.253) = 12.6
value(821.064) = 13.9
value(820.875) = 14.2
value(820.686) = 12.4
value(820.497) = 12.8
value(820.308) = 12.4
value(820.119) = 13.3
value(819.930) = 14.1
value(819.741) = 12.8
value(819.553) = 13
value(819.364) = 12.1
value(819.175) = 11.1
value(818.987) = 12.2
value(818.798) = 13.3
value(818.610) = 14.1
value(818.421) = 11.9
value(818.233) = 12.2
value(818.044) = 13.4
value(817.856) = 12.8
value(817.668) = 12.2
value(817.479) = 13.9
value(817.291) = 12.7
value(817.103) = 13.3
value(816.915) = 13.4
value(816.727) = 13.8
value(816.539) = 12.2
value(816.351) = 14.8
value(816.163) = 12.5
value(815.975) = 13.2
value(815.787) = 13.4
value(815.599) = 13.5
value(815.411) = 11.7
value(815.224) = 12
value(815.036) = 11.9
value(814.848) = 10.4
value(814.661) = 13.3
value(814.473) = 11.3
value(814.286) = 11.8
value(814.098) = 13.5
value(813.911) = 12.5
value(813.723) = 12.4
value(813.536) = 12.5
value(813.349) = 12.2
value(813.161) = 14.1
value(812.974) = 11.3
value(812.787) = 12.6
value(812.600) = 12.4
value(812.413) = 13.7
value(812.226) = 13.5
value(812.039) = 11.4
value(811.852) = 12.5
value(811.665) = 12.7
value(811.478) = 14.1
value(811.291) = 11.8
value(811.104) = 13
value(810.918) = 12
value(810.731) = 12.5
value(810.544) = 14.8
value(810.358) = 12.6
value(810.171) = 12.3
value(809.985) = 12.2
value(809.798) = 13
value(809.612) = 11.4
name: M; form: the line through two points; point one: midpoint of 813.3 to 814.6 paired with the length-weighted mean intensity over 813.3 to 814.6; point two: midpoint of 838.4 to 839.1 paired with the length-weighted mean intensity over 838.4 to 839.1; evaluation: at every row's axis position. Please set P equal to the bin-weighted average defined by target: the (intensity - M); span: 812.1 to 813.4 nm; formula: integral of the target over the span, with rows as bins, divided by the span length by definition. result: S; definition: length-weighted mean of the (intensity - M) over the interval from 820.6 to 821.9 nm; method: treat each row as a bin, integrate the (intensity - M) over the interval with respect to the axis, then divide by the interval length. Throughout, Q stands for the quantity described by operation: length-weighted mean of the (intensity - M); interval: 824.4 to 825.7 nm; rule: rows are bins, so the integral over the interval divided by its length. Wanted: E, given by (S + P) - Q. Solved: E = -0.6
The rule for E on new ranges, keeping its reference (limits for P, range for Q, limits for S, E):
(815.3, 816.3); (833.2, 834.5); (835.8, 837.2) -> 1.0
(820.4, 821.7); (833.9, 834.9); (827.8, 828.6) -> 2.5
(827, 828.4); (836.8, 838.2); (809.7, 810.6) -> 0.9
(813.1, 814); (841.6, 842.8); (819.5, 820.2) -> -0.3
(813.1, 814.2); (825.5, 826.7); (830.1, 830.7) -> -0.7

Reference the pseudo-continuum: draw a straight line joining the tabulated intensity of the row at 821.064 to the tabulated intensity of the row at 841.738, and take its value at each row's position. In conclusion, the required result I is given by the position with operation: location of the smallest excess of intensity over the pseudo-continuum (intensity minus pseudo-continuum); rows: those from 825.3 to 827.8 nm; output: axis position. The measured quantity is 827.707 nm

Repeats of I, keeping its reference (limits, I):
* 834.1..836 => 834.597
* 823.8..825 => 824.284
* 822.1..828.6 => 827.707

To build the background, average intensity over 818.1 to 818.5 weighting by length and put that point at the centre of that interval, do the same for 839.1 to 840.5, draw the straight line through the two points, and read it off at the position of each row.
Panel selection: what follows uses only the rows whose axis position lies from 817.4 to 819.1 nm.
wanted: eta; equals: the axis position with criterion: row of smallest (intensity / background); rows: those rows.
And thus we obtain 818.421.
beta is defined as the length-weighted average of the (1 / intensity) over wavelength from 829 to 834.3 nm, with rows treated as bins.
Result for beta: 0.074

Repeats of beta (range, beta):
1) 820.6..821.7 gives 0.078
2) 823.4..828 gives 0.073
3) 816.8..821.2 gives 0.078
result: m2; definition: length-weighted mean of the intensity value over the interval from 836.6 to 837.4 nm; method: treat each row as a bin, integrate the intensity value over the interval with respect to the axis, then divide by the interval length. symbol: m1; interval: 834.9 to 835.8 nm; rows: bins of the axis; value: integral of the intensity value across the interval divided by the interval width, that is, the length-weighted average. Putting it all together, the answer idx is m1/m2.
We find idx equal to 0.98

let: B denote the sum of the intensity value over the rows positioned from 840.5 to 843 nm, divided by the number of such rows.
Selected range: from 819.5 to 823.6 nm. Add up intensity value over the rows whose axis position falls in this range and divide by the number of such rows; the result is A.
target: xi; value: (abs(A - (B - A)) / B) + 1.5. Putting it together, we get 2.33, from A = 13.1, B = 14.3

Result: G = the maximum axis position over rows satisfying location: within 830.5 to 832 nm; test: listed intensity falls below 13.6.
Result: 830.762 nm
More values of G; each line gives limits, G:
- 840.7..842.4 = 842.319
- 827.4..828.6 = 828.470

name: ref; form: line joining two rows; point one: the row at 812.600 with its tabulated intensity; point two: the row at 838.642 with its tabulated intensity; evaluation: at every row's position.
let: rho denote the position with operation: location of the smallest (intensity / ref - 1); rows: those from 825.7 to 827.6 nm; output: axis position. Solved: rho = 827.326 nm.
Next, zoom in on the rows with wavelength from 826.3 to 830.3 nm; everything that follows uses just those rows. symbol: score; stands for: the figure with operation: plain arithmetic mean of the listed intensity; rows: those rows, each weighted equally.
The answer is 13.4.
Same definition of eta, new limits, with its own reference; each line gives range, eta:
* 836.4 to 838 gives 837.099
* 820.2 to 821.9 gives 821.631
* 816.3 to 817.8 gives 817.668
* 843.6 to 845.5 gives 844.650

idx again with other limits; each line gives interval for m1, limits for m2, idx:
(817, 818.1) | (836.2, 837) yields 0.91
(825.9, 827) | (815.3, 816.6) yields 1.06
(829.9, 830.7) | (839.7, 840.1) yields 1.03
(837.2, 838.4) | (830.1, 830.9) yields 1.06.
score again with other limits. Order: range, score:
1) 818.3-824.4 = 13.0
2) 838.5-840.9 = 13.6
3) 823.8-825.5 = 14.1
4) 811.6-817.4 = 12.7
